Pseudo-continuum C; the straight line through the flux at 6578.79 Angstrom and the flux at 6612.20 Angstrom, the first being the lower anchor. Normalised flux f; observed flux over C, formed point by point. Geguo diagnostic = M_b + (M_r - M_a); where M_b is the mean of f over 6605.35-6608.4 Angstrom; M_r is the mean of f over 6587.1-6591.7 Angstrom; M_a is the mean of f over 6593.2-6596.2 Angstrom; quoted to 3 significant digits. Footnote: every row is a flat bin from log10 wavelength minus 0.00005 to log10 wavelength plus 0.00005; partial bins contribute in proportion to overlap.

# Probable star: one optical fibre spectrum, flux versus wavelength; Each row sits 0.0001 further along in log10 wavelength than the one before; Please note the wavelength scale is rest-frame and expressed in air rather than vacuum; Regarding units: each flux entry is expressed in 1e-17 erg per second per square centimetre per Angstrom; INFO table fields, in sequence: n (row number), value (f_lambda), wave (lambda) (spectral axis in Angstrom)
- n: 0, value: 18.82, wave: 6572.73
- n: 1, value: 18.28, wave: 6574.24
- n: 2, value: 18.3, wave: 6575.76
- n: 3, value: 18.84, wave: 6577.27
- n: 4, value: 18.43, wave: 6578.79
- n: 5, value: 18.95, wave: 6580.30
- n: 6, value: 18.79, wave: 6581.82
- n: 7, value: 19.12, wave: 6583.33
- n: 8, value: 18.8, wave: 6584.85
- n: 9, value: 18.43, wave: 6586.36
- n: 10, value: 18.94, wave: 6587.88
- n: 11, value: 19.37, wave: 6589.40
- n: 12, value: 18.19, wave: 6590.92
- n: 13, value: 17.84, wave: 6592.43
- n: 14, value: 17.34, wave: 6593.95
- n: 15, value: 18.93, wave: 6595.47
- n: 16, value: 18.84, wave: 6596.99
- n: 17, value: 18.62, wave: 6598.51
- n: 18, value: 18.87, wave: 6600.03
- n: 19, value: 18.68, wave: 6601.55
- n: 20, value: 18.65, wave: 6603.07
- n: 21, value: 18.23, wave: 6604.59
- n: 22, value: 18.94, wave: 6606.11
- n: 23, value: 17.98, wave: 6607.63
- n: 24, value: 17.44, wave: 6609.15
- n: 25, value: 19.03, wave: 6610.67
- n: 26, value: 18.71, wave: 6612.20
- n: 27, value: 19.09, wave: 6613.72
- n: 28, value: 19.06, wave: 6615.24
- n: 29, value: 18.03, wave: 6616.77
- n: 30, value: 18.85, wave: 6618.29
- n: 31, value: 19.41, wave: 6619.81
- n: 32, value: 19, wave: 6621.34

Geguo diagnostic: 1.03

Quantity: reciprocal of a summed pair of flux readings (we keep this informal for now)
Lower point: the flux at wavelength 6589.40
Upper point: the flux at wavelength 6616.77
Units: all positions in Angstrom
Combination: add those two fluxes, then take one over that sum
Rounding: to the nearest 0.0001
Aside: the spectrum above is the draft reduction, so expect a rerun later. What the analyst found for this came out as 0.0267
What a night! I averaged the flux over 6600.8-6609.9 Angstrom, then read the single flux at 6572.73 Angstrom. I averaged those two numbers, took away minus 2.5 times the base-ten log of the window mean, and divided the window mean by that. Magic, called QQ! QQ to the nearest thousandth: 0.843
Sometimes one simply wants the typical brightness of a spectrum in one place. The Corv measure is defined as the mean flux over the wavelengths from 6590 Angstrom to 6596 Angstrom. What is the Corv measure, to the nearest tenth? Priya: 18.1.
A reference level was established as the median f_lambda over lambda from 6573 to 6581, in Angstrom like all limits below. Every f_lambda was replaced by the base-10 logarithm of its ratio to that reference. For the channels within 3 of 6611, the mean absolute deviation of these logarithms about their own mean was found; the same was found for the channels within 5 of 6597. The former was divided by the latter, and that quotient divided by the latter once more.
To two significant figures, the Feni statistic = 98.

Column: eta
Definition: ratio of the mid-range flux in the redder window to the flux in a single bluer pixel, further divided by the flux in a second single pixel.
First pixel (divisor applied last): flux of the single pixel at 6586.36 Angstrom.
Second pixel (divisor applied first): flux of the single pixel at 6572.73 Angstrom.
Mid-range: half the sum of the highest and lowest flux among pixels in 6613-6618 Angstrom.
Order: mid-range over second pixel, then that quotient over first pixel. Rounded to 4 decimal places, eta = 0.0535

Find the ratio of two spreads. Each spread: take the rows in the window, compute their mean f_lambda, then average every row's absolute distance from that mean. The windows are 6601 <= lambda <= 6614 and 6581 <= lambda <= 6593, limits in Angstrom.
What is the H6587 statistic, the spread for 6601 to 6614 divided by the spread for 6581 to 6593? 1.08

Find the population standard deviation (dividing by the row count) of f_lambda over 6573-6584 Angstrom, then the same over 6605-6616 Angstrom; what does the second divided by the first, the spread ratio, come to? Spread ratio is 1.9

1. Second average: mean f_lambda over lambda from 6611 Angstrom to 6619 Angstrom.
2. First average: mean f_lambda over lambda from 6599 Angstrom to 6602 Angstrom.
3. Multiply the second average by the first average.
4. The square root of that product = 18.76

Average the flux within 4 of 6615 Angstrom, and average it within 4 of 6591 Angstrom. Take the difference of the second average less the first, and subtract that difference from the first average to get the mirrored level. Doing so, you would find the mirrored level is 19.2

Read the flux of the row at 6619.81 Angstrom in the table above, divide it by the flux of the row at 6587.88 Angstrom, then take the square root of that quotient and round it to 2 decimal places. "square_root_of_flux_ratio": 1.01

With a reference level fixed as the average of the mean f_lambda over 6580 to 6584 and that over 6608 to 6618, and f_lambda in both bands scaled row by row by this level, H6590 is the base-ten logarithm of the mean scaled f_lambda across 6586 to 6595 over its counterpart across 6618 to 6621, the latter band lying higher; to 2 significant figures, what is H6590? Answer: -0.018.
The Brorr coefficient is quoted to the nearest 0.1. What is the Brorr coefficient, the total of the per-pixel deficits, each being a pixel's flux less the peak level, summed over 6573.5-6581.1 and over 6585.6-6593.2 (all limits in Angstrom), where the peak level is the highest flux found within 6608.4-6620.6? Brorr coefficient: -8.5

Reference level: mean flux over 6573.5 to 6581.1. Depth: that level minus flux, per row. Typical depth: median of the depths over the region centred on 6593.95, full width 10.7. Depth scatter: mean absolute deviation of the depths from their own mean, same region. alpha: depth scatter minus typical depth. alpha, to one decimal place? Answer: 0.6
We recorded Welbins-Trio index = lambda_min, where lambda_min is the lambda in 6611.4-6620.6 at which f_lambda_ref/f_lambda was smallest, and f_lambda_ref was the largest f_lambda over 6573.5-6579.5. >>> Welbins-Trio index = 6619.81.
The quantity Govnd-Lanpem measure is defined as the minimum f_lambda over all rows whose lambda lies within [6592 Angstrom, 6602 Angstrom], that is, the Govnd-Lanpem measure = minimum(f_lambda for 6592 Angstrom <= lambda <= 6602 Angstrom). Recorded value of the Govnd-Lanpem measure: 17.34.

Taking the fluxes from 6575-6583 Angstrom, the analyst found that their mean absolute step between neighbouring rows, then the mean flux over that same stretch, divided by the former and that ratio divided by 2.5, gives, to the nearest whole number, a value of 18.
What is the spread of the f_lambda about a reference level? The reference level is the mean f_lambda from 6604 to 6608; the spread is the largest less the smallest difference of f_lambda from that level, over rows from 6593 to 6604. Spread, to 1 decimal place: 1.6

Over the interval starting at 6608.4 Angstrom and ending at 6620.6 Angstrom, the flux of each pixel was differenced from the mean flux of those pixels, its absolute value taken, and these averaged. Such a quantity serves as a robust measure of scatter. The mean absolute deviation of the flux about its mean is 0.48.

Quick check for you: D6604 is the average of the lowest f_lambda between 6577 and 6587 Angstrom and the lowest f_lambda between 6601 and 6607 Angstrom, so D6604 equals 18.33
